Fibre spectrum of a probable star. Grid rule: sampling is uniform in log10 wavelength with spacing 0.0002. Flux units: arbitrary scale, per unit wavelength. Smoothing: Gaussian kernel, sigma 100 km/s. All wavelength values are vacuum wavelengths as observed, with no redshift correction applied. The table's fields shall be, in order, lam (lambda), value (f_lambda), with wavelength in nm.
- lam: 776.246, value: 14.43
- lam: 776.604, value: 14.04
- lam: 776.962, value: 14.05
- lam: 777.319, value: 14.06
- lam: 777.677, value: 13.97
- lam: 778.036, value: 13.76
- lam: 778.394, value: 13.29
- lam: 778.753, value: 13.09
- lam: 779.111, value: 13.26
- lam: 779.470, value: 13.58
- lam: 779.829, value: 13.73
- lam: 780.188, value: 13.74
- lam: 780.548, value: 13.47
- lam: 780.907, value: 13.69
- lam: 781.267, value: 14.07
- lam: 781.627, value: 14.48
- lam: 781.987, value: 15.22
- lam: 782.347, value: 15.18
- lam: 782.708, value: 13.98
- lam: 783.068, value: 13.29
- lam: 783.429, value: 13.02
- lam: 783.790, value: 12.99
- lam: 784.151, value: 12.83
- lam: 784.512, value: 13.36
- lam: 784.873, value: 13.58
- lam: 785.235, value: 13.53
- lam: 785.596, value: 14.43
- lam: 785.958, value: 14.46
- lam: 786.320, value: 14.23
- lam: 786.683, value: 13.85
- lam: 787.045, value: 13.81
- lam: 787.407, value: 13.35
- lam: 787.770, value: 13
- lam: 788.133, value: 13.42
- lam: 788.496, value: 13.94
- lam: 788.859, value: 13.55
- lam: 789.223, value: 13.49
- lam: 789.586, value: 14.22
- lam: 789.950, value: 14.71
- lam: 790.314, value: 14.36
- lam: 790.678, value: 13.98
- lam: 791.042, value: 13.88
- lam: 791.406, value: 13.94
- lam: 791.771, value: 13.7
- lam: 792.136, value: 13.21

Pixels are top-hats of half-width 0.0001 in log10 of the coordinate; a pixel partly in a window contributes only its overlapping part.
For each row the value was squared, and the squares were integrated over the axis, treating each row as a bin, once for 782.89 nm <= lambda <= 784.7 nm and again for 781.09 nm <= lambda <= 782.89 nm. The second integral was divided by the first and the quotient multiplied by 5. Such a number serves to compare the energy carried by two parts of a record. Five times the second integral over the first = 6.2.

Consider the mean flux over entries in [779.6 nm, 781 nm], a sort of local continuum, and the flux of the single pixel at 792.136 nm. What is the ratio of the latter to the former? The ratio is 0.97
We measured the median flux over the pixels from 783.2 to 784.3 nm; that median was 12.99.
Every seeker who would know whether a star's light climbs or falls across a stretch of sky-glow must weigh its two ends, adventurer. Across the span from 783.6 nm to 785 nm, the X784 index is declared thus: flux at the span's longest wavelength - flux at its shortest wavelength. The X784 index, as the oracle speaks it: 0.6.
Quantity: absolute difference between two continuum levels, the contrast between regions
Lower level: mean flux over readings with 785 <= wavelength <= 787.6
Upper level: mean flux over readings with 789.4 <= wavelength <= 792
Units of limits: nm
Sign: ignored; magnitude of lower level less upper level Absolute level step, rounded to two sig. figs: 0.16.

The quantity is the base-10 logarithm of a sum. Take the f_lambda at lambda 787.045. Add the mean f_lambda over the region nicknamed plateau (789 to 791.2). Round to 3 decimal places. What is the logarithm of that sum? 1.446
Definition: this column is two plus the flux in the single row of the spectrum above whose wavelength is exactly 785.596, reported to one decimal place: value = 16.4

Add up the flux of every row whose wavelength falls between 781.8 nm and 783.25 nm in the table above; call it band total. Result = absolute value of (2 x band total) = 115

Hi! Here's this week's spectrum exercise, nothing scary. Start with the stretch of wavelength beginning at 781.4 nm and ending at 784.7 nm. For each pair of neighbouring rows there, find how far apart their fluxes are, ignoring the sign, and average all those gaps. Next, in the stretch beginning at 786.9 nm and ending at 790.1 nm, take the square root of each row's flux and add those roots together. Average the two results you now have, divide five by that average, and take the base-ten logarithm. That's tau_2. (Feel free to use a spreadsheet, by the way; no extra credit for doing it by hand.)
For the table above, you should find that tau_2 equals -0.5288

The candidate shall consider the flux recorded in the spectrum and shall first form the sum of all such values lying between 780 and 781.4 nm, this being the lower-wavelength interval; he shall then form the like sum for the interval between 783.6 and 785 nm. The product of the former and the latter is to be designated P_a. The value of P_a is 2900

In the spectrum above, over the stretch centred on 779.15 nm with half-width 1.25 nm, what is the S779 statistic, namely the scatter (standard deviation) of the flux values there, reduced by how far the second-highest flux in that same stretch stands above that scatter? -13.2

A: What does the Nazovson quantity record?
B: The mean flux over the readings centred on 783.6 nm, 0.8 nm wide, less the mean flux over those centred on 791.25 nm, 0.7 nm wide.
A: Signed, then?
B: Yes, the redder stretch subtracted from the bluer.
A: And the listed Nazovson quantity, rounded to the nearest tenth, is -0.9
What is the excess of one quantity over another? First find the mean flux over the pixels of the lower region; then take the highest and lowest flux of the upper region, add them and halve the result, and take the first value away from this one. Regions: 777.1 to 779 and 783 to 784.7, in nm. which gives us -0.54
